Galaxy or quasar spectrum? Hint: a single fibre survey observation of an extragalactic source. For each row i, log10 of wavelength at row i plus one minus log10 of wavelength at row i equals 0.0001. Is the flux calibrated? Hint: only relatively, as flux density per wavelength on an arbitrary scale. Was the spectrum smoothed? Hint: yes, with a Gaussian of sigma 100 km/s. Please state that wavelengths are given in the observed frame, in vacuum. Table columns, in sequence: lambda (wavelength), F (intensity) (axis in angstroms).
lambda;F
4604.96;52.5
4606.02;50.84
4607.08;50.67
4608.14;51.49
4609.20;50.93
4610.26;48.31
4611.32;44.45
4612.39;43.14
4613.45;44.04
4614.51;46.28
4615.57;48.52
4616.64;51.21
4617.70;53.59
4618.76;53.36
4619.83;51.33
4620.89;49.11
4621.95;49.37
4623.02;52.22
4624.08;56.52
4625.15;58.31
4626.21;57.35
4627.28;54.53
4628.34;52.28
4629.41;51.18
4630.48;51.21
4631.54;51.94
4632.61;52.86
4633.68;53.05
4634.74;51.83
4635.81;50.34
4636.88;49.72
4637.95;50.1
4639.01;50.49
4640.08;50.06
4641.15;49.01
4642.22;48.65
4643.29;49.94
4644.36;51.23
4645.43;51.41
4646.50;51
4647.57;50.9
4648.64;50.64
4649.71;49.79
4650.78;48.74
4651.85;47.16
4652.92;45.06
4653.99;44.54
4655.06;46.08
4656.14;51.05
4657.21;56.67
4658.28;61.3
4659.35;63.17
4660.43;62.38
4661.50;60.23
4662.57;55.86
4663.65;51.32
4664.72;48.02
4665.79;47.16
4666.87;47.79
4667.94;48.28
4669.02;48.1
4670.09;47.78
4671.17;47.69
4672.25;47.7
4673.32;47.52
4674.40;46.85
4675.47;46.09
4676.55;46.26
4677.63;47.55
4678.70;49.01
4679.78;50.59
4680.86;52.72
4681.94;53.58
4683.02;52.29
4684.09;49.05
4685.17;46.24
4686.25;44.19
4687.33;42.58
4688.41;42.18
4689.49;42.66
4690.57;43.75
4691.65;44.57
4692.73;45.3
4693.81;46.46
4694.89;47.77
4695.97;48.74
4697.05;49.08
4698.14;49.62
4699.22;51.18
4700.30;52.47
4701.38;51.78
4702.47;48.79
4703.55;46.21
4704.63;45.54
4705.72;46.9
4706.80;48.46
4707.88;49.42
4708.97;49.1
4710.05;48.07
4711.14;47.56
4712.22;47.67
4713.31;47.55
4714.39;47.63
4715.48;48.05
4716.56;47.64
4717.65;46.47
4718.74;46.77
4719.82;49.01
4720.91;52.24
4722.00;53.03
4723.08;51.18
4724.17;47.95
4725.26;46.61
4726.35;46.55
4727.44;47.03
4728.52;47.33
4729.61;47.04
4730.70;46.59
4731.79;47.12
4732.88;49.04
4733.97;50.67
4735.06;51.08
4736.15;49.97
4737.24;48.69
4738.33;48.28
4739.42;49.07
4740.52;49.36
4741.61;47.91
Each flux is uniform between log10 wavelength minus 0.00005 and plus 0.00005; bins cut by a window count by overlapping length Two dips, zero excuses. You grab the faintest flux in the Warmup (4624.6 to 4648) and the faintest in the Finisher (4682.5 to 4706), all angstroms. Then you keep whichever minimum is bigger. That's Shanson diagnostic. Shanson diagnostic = 49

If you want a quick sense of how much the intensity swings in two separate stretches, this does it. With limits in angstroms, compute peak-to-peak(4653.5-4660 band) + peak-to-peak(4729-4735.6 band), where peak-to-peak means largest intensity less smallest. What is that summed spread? 23.1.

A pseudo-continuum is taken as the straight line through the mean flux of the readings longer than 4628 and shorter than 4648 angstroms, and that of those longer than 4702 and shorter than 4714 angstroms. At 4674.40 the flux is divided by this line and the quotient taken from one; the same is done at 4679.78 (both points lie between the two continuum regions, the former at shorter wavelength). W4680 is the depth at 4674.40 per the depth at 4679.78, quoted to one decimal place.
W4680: -1.5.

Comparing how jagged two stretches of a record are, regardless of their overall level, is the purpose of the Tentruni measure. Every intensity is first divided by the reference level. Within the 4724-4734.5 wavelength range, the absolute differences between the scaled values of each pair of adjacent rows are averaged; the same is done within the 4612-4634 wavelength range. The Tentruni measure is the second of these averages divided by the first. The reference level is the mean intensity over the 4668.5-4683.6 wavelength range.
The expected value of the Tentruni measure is 2.13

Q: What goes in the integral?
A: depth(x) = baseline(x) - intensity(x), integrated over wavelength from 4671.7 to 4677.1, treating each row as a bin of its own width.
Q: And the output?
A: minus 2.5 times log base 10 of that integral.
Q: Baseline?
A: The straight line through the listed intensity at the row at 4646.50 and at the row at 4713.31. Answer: -2.90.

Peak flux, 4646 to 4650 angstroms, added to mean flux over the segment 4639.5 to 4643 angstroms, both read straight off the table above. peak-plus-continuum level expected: 100.2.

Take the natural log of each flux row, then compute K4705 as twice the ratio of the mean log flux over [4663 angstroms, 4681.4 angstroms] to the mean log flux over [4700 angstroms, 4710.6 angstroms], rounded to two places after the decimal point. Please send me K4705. 2.00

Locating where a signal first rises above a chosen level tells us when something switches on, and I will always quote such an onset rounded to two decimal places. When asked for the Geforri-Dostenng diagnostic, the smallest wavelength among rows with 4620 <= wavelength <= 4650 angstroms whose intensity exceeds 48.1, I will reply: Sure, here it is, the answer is 4620.89 angstroms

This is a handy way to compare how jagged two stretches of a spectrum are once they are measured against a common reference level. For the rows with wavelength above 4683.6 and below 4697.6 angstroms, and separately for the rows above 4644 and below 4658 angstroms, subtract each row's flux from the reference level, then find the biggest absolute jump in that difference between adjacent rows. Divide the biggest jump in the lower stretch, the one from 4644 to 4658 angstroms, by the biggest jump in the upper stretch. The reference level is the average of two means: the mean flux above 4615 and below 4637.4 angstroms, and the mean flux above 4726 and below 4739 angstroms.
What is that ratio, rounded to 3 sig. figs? 2.00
